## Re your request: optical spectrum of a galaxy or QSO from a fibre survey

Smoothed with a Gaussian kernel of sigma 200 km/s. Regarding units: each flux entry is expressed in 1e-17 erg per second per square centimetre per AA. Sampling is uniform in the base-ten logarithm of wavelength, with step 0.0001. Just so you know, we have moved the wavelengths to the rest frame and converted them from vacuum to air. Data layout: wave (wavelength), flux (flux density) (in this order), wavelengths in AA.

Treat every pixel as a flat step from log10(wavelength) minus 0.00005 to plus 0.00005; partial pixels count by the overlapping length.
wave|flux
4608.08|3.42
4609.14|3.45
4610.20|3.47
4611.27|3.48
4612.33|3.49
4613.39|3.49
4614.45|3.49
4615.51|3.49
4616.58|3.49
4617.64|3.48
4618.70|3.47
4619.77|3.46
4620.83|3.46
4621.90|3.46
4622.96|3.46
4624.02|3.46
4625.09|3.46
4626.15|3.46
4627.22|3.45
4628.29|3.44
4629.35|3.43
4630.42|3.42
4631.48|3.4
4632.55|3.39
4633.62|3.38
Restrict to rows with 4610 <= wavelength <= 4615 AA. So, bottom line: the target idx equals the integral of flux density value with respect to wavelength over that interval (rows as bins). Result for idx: 17.4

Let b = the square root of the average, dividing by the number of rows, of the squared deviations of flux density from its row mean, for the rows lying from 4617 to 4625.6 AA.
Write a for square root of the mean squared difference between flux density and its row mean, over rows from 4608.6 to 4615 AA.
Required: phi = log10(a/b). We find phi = 0.32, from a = 0.015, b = 0.0070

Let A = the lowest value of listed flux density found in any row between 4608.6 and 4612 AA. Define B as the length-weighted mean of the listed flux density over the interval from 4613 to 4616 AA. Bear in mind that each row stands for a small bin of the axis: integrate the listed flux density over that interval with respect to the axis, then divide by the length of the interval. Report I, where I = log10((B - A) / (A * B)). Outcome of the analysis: -2.42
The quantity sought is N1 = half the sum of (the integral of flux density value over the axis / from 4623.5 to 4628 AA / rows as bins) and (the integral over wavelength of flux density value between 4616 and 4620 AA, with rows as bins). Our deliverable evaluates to 14.7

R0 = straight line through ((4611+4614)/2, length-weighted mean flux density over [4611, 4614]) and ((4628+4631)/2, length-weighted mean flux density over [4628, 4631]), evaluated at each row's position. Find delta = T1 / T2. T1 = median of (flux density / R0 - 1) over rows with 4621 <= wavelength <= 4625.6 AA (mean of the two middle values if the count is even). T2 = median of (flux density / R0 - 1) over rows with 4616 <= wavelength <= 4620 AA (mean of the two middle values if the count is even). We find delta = -2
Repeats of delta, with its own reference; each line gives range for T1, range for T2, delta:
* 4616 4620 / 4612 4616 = 10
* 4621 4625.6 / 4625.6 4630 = 2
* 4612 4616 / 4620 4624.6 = 0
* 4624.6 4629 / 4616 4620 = -7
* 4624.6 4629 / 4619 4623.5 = -1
